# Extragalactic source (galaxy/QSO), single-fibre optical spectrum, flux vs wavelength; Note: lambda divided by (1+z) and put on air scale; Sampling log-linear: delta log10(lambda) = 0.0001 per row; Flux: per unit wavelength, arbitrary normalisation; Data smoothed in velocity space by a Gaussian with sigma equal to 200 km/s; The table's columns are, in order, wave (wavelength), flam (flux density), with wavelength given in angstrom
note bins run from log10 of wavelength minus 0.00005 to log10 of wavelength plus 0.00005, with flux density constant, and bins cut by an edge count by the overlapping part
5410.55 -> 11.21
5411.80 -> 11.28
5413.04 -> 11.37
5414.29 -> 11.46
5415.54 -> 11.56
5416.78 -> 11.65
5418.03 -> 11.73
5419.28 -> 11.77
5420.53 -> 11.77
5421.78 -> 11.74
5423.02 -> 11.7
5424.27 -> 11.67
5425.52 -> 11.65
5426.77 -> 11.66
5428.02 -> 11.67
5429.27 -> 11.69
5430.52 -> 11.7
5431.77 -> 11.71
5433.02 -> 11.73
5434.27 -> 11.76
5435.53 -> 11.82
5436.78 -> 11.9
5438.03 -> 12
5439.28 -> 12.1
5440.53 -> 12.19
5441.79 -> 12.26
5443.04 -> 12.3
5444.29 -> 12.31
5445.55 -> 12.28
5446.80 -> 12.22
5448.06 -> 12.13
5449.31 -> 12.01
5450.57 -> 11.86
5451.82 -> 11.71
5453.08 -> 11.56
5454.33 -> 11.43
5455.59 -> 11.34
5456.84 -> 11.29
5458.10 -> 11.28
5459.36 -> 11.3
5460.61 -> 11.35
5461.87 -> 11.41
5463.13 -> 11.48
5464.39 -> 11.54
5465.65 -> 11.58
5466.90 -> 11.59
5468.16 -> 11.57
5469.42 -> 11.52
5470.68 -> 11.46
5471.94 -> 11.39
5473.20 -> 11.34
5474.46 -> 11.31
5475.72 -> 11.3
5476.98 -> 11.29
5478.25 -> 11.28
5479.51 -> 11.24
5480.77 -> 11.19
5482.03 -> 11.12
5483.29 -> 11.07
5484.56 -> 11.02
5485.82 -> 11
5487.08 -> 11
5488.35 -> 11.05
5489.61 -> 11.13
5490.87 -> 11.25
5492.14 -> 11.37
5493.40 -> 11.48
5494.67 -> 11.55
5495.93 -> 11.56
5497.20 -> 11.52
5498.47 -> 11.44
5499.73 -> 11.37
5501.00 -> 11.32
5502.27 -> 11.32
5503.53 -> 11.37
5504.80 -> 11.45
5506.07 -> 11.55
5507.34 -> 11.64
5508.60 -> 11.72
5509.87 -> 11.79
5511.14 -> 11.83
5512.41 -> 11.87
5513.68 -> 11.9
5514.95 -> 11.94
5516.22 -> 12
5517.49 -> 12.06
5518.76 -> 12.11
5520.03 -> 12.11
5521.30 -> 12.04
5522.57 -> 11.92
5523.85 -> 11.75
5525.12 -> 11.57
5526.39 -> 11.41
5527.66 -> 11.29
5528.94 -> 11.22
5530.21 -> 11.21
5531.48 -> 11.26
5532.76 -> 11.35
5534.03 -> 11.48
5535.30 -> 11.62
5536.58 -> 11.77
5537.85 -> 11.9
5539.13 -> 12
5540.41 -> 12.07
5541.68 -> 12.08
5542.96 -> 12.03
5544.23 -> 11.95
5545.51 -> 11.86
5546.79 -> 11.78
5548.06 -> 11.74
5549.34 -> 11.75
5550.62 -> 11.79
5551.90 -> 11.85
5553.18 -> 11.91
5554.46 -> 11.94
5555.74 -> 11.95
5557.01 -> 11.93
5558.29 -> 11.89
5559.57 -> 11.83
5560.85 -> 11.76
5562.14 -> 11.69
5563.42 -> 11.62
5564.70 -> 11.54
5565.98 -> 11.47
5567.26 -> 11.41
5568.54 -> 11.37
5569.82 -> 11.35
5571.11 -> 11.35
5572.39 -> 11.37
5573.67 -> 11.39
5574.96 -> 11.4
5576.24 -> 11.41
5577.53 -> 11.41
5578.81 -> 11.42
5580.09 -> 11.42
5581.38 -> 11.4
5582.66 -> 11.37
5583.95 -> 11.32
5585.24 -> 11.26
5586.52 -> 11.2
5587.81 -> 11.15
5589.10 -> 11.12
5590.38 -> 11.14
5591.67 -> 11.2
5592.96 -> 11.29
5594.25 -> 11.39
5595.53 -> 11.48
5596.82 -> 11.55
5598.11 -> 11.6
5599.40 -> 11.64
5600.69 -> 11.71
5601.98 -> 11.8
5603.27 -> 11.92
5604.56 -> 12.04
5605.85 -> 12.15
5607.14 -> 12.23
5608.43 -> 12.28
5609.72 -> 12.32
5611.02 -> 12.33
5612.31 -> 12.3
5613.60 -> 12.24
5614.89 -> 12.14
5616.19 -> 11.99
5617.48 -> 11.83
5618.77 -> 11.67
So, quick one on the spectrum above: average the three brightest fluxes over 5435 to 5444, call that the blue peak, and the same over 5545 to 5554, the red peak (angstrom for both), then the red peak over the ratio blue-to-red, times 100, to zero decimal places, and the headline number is 1151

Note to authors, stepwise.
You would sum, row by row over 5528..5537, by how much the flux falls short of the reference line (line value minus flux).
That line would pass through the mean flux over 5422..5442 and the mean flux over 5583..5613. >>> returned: 2.2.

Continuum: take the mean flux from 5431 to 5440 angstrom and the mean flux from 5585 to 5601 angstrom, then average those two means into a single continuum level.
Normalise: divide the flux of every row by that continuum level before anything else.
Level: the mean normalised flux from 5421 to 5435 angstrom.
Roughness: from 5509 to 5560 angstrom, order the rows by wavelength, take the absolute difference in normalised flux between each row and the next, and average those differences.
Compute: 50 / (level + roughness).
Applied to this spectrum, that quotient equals 49.3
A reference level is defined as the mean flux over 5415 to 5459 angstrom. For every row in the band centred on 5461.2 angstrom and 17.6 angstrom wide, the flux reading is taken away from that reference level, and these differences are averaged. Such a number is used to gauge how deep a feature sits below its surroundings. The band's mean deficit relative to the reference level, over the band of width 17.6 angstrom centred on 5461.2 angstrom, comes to 0.36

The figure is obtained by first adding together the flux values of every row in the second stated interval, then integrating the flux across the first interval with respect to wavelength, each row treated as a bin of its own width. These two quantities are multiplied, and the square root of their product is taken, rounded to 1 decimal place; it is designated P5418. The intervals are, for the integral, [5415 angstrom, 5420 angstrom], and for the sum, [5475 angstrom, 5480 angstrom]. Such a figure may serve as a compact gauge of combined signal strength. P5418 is 51.3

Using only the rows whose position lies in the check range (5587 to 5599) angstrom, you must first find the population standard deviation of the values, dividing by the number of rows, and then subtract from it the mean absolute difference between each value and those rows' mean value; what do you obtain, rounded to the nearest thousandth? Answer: 0.015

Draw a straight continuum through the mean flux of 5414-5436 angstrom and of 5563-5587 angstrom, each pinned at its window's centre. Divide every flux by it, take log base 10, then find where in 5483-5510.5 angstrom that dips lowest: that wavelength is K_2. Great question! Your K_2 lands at 5485.82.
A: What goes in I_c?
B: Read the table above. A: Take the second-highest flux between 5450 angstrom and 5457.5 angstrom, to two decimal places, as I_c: 11.71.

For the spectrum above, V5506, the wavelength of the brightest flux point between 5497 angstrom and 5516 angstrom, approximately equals 5514.95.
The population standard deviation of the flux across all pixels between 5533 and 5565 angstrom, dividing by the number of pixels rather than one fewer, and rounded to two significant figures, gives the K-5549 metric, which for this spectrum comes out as 0.15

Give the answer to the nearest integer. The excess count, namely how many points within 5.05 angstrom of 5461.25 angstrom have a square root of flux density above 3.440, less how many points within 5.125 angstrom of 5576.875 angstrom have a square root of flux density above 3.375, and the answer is -6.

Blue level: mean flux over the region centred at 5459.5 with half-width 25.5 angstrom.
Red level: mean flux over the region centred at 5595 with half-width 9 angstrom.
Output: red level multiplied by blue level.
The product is 132.9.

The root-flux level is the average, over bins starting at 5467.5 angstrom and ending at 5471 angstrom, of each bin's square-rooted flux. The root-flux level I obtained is 3.39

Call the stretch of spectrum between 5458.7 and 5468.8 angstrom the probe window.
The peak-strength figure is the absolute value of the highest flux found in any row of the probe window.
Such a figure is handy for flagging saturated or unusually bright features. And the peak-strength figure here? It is 11.6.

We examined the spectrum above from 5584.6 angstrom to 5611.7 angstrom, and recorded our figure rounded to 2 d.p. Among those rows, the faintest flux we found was 11.12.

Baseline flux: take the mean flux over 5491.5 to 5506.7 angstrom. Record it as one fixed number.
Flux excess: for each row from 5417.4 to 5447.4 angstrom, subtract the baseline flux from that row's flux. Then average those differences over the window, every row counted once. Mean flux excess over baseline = 0.45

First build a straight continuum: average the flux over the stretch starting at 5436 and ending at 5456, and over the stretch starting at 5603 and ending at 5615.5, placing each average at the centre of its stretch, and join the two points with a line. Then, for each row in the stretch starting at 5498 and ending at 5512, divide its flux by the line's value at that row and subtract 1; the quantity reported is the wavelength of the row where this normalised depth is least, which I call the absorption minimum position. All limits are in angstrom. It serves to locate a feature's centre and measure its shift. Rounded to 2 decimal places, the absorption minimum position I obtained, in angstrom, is 5502.27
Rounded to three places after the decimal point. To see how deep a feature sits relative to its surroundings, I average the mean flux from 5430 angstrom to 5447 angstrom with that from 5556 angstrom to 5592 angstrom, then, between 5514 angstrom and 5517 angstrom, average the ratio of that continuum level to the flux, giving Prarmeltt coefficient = 0.980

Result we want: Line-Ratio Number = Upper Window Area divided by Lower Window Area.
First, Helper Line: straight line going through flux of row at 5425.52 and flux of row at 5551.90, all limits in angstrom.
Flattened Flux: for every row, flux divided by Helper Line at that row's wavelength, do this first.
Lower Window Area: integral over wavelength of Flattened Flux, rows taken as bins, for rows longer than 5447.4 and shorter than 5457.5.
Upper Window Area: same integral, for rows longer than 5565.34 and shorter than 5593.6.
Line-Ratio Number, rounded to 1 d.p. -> 2.7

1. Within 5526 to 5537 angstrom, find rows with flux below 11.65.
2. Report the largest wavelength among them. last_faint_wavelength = 5535.30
